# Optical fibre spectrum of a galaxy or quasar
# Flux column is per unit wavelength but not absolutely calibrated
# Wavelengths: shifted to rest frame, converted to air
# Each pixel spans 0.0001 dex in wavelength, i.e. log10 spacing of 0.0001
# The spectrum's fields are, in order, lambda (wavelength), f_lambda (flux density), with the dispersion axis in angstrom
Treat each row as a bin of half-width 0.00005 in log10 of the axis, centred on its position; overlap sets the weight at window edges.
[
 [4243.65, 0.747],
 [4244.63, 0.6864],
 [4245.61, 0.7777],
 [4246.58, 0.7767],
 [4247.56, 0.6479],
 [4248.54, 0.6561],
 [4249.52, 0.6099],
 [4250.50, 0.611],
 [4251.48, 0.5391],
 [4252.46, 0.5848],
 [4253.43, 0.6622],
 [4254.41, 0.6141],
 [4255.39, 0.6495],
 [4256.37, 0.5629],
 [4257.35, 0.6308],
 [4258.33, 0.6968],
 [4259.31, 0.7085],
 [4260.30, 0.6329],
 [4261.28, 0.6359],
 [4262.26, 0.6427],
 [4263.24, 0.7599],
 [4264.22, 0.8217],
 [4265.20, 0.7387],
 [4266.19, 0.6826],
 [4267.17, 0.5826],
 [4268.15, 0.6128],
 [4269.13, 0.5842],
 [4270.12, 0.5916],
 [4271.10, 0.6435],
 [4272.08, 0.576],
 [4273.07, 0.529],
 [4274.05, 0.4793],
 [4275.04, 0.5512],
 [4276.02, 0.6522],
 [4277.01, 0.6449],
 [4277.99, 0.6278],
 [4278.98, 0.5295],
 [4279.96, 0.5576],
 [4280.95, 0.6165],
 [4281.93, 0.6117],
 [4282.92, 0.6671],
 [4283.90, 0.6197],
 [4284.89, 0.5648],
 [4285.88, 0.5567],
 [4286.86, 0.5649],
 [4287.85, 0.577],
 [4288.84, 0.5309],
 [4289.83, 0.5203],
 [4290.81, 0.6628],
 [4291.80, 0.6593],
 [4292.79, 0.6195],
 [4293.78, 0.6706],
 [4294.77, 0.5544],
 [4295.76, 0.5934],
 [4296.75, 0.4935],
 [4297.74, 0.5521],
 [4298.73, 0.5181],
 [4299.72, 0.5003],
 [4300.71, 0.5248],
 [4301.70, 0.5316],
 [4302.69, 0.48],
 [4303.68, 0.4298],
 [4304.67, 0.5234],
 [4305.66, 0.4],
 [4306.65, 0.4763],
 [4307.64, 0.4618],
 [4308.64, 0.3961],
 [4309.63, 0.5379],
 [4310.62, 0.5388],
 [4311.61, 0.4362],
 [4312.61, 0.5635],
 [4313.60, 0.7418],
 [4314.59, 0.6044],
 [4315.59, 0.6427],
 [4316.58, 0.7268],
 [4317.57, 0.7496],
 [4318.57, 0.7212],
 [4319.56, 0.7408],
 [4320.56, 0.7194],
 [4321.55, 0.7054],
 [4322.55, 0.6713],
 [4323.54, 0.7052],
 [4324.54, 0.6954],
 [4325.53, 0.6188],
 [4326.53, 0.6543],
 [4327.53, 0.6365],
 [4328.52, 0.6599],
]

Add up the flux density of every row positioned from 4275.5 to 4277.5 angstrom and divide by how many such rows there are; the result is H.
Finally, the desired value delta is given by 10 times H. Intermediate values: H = 0.649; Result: 6.49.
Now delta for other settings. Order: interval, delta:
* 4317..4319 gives 7.35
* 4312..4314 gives 6.53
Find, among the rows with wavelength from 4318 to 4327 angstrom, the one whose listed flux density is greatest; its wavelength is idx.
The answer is 4319.56 angstrom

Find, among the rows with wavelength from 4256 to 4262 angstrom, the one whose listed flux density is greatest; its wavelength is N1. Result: 4259.31 angstrom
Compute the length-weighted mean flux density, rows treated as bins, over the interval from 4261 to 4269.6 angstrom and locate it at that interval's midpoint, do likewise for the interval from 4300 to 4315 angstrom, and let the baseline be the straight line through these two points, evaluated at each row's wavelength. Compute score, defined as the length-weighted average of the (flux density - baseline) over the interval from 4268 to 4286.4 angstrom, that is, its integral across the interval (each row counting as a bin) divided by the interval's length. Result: -0.04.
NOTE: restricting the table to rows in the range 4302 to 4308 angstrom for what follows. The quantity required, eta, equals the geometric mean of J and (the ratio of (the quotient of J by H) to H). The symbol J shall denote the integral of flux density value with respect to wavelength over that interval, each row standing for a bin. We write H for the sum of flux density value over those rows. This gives 1.01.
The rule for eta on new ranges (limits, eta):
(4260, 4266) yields 1.00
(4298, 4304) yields 1.01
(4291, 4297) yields 1.01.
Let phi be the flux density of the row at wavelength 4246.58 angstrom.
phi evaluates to 0.7767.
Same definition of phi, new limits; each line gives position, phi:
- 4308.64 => 0.3961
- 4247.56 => 0.6479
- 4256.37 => 0.5629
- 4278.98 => 0.5295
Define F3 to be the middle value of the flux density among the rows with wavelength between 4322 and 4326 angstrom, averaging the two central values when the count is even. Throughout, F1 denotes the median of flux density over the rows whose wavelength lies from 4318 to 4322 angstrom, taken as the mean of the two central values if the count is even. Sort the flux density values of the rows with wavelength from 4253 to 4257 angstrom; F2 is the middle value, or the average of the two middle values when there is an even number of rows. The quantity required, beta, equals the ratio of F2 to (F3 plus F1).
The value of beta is 0.45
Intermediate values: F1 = 0.72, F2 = 0.63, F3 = 0.68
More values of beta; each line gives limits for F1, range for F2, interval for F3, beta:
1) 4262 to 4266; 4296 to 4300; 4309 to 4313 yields 0.40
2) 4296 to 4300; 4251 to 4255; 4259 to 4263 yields 0.52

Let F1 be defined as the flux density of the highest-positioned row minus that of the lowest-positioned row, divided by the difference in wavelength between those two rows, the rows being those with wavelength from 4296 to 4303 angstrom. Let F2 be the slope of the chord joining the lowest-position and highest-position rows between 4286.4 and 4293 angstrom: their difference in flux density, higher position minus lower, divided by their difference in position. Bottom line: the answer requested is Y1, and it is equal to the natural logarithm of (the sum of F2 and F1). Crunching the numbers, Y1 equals -5.0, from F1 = -0.002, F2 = 0.009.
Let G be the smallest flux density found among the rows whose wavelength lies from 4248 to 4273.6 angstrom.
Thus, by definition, 0.529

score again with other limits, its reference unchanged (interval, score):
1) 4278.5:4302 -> 0.00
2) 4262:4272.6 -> -0.01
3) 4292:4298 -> 0.03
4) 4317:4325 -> 0.26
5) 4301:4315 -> 0.00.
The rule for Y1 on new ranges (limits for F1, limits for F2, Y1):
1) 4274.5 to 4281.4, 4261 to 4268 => -6.2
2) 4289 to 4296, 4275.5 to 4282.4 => -5.2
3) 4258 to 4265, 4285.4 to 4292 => -3.3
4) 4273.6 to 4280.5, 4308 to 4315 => -3.0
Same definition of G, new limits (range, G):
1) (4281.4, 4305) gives 0.4298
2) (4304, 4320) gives 0.3961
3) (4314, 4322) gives 0.6044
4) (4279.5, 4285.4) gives 0.5576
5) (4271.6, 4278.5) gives 0.4793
